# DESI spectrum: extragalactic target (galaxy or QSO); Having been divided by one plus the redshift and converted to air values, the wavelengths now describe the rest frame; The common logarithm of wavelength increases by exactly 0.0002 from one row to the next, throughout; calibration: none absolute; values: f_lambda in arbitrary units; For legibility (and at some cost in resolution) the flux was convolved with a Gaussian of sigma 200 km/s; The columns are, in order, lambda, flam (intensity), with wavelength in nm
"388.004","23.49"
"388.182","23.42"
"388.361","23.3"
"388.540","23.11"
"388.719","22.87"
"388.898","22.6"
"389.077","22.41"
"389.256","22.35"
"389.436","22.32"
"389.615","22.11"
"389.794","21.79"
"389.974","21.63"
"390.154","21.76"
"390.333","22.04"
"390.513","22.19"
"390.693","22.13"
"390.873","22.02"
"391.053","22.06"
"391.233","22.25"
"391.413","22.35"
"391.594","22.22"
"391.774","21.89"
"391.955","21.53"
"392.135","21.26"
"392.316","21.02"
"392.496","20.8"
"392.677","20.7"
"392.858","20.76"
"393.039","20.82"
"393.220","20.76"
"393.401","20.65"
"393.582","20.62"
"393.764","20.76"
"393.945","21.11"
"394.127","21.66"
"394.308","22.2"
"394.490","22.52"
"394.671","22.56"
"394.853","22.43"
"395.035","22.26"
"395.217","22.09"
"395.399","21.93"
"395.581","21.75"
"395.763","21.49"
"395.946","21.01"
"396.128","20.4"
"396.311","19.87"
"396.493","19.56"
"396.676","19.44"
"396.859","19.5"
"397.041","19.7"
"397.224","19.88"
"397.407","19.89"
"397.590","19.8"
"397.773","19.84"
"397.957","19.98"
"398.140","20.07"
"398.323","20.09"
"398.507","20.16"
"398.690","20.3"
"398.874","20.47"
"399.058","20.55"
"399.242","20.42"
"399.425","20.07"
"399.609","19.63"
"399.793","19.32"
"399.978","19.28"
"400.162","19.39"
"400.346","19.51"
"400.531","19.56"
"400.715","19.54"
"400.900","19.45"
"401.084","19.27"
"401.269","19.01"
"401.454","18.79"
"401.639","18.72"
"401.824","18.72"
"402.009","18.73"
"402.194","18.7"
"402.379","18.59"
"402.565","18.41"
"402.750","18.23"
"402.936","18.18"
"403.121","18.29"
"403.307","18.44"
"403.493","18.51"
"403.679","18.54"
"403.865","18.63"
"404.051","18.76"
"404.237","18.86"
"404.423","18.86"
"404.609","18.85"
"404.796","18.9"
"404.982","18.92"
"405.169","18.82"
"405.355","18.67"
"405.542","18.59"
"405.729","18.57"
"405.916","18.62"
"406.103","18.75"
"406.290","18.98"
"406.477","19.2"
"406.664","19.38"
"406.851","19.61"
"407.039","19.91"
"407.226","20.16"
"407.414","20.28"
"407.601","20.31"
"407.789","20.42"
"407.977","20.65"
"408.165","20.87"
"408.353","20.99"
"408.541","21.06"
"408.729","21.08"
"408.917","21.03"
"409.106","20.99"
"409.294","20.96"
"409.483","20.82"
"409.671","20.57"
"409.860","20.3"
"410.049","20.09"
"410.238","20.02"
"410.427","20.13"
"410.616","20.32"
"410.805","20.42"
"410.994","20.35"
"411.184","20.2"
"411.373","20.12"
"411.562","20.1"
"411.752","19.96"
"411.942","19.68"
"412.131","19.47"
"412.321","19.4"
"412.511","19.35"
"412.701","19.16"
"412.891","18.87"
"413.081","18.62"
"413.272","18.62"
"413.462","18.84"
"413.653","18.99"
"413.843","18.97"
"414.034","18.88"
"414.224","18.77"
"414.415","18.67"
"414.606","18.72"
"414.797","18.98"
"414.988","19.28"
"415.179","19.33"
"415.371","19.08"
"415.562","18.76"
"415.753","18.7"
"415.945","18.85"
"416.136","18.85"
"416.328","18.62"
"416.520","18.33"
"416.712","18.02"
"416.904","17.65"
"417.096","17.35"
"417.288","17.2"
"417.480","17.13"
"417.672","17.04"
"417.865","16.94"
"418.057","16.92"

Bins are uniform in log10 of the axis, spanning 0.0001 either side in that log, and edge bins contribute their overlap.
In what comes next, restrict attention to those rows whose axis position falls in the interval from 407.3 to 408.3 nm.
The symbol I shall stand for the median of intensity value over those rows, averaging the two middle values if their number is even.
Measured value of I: 20.4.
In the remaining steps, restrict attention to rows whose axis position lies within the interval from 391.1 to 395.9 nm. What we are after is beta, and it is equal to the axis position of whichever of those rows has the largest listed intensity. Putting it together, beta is 394.671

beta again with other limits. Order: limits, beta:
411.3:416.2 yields 411.373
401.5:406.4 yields 406.290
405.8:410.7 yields 408.729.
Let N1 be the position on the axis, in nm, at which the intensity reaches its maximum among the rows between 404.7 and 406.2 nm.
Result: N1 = 404.982 nm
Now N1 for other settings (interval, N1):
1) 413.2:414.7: 413.653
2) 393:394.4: 394.308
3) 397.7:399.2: 399.058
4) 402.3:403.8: 402.379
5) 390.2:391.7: 391.413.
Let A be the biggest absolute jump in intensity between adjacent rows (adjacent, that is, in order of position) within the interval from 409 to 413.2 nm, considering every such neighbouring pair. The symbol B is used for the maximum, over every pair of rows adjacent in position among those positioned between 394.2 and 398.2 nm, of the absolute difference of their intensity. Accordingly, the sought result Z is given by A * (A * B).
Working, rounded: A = 0.29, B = 0.61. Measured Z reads 0.051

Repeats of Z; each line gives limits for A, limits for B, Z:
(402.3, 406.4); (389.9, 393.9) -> 0.019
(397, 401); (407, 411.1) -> 0.052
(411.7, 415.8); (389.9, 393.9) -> 0.037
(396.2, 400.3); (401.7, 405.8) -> 0.035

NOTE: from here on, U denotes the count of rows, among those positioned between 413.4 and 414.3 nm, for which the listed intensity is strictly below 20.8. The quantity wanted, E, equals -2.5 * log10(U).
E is -1.7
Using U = 5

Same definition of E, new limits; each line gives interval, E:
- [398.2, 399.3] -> -1.9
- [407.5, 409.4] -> -1.2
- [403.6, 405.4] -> -2.5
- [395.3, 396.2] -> 0.0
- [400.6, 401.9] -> -2.1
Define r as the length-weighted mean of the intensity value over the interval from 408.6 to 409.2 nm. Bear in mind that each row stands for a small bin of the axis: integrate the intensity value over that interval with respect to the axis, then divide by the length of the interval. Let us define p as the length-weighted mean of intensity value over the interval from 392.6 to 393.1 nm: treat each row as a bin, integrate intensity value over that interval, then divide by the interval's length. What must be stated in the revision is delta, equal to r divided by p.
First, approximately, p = 20.8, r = 21.0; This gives 1.01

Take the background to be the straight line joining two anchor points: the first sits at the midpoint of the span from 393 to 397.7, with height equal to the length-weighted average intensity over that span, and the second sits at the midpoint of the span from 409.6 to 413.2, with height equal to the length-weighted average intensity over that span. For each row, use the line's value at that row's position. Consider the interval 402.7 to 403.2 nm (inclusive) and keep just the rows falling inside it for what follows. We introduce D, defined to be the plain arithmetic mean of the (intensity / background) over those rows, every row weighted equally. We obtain 0.89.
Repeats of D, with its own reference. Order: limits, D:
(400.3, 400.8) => 0.95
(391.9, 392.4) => 1.00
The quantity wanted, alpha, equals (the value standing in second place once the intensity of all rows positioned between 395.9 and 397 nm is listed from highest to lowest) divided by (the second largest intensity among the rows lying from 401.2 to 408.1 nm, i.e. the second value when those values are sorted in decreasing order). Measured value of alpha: 1.00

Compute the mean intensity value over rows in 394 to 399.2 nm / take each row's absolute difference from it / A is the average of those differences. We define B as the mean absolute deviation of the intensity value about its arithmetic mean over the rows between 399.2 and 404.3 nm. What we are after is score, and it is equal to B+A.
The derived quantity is 1.4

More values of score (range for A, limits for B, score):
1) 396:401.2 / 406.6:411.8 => 0.7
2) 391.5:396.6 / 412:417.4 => 1.1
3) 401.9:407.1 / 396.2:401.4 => 0.6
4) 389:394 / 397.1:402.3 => 1.1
